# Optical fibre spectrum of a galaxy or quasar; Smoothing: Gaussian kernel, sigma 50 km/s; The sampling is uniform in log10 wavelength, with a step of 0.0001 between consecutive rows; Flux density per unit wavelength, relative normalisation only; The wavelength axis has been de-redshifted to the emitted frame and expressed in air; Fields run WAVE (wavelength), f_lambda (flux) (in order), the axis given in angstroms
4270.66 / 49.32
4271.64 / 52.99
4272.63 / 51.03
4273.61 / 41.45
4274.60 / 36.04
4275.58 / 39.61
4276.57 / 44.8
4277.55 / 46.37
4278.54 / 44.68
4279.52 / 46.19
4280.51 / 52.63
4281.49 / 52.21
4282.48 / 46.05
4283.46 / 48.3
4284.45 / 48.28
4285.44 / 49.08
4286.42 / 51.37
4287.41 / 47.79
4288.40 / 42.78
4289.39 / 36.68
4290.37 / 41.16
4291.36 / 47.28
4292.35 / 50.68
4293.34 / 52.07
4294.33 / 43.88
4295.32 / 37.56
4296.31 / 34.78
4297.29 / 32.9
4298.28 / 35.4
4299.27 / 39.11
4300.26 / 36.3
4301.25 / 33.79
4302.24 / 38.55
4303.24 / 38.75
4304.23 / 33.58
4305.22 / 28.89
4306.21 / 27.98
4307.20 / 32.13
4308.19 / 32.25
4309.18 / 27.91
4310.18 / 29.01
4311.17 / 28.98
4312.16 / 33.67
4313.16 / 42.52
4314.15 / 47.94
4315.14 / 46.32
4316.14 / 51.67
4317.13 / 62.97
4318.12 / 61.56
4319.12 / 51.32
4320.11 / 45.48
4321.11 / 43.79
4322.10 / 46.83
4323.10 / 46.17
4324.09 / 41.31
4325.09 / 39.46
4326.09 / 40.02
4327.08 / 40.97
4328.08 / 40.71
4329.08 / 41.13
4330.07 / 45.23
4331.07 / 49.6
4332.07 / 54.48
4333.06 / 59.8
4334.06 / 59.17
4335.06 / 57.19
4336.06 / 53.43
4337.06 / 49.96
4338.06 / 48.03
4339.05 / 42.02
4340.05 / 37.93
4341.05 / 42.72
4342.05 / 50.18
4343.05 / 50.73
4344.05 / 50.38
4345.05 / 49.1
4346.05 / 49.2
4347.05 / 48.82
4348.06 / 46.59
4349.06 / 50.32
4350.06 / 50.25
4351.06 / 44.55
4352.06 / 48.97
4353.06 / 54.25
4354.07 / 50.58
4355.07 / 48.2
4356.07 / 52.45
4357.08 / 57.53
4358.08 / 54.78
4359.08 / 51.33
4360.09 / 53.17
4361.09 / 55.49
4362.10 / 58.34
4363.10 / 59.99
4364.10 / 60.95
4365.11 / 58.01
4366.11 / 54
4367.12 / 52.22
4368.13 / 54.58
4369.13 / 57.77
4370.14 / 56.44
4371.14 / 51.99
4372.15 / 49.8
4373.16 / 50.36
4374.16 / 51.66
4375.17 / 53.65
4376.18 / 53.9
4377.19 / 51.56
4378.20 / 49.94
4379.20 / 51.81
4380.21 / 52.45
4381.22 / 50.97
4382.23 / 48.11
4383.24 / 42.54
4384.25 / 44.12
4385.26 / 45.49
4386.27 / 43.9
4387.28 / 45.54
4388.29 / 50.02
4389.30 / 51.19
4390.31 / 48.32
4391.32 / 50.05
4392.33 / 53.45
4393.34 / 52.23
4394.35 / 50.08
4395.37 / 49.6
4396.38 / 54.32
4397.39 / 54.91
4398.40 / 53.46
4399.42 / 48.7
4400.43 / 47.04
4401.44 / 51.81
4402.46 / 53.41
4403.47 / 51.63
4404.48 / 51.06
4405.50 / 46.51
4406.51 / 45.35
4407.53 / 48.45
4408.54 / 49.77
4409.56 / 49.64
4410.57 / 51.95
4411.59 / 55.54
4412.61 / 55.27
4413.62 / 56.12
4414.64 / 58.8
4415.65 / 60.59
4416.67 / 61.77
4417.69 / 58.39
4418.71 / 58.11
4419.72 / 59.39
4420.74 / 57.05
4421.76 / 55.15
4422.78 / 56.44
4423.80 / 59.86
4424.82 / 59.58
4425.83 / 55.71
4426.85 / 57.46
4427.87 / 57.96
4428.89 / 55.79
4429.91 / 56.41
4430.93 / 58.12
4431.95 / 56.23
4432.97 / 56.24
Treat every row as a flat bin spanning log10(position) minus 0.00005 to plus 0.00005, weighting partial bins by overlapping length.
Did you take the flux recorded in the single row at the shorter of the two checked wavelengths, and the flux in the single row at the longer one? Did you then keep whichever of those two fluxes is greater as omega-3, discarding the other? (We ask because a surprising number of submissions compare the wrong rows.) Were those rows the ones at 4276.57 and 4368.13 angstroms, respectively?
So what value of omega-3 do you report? 55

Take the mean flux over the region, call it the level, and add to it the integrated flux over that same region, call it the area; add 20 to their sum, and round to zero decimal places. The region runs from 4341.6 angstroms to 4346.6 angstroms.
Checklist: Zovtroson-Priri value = 320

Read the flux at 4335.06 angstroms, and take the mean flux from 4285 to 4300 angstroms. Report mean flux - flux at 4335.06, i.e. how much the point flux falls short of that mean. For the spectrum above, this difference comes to -14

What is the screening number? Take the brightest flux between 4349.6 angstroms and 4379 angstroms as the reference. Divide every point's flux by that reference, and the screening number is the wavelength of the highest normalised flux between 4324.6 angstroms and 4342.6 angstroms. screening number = 4333.06 angstroms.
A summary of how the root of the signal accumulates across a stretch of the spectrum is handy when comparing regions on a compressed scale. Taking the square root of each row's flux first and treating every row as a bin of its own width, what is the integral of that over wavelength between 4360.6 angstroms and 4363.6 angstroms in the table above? 23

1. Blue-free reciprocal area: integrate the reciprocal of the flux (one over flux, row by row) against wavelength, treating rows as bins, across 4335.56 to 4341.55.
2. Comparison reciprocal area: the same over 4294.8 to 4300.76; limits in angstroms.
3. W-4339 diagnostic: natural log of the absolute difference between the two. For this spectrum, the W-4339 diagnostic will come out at -3.4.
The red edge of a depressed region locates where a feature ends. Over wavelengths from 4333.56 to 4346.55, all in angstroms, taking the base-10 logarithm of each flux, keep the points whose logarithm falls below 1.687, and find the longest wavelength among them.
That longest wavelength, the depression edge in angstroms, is 4341.05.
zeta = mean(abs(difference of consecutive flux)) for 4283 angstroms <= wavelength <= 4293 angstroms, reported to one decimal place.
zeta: 3.5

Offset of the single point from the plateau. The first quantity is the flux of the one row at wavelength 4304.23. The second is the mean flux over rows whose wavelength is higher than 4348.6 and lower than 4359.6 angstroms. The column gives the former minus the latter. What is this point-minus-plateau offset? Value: -18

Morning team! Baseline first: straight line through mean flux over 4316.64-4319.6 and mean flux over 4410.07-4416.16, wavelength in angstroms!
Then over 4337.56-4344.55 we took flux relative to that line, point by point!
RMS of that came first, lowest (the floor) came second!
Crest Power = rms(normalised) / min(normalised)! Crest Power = 1.22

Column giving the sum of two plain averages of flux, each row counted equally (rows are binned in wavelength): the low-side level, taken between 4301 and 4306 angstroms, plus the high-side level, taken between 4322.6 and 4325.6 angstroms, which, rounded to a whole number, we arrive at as 77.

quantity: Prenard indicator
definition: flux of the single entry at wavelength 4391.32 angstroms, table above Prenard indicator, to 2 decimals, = 50.05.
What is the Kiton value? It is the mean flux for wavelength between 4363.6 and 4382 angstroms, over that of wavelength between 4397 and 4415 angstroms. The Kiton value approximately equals 1.04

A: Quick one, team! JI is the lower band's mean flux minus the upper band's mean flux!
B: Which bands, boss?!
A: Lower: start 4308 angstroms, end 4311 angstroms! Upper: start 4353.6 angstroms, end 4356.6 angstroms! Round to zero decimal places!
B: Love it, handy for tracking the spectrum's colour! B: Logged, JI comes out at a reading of -21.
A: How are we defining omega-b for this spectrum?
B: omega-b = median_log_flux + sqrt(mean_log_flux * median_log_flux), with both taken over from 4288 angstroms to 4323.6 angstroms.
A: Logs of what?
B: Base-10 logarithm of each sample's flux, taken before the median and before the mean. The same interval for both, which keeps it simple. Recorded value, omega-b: 3.18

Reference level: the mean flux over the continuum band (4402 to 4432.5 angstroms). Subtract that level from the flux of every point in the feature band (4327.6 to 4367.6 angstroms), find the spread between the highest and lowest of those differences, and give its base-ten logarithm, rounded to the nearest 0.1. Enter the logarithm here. 1.4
